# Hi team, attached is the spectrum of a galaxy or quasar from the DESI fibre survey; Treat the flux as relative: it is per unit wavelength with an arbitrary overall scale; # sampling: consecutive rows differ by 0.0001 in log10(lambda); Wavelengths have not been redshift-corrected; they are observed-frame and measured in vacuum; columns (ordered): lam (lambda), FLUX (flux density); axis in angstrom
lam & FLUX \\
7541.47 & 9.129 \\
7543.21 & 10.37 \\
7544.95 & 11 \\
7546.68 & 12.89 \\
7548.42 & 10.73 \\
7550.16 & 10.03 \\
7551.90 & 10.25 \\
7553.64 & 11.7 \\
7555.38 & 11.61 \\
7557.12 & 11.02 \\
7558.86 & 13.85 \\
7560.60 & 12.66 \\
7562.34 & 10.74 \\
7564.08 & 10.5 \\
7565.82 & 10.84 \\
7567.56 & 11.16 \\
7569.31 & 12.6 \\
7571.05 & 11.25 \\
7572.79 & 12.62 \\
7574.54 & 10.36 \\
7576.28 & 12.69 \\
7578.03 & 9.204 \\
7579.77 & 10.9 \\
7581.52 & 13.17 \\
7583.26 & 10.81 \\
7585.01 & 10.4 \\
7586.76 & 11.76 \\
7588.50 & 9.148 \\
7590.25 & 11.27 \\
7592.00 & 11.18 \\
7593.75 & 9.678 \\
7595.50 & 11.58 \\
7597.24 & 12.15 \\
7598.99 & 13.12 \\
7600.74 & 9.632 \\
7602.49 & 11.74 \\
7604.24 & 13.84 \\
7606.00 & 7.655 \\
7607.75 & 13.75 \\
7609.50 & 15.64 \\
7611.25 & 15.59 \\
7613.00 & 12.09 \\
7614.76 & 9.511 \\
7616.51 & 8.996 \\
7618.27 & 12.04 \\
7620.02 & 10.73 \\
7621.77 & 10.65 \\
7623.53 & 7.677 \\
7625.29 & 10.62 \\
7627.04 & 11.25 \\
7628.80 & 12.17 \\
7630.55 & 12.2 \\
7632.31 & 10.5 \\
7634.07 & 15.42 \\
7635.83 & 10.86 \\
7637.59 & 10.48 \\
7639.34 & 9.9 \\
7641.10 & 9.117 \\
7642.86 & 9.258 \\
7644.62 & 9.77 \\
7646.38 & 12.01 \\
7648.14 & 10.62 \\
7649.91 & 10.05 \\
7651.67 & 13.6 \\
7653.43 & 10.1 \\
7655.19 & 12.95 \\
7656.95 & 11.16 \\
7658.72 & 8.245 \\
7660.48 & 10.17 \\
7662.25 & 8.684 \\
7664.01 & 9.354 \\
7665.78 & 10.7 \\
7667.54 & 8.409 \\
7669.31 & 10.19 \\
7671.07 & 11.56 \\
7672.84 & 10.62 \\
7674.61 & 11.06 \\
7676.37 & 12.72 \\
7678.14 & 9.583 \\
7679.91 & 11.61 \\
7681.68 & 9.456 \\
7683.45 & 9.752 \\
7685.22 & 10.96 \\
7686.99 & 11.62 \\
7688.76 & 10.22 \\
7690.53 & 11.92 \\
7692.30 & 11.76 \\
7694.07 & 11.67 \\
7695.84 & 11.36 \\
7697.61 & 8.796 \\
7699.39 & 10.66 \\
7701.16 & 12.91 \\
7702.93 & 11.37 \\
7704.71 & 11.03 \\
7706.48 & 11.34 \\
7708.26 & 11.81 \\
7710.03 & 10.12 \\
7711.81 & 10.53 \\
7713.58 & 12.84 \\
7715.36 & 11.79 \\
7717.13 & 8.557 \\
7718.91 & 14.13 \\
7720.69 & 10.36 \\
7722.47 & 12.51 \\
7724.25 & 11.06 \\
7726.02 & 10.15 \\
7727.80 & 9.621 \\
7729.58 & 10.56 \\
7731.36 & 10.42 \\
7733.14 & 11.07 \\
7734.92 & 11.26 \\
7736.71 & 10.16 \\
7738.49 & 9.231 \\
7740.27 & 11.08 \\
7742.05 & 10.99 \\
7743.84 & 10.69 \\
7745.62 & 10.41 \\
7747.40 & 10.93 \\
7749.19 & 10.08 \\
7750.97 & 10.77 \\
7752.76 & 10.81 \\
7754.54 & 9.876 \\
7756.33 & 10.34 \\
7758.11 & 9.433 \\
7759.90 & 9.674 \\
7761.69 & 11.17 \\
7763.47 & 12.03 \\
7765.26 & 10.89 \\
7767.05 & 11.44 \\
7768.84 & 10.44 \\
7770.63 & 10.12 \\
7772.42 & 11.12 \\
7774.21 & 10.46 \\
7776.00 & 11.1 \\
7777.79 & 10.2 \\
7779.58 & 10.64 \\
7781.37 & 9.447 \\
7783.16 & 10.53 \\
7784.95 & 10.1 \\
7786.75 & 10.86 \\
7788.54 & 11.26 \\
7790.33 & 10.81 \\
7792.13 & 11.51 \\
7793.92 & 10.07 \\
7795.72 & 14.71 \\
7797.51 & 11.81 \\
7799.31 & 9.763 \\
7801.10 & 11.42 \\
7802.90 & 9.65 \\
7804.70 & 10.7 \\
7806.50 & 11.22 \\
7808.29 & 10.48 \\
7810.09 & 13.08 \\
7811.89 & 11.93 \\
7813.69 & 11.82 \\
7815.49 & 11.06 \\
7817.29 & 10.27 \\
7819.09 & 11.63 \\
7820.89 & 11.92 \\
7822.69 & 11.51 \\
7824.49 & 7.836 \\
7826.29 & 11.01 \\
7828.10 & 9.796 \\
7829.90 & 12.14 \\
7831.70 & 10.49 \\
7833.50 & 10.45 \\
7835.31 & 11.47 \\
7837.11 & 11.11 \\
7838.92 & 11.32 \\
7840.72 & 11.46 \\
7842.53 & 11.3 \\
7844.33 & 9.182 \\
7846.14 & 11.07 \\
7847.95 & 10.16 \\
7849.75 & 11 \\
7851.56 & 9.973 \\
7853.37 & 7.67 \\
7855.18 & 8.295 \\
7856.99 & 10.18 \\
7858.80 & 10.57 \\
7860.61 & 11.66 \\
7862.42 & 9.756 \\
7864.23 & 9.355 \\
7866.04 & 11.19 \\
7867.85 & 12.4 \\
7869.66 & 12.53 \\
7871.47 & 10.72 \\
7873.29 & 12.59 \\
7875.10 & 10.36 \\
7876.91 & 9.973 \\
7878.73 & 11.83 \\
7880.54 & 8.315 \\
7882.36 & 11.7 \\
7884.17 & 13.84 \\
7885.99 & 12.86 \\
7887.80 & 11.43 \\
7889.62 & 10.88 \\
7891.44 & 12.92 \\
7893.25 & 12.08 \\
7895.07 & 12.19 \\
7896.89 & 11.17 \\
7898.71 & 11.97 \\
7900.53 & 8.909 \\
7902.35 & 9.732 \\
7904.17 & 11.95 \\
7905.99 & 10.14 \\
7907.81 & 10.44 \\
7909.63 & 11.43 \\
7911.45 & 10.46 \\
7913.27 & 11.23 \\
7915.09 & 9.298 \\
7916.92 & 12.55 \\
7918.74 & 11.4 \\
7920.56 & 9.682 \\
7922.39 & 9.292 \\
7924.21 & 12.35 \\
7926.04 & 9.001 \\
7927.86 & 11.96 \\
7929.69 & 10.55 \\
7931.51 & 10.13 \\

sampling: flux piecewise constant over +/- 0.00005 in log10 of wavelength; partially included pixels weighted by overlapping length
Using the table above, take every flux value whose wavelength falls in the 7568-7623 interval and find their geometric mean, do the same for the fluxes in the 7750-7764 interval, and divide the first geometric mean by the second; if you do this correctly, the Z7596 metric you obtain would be 1.081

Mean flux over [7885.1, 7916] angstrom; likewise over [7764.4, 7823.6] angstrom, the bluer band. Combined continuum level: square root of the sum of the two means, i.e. 4.71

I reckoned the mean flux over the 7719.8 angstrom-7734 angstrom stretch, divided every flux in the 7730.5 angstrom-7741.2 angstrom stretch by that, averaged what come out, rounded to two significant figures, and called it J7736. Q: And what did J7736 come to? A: 0.98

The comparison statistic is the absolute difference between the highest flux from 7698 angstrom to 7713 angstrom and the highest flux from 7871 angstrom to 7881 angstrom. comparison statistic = 0.32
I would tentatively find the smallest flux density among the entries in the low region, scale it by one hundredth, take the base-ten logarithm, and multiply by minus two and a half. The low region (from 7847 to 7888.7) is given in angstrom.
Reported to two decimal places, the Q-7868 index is 2.79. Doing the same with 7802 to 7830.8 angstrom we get 2.76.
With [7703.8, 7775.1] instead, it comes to 2.67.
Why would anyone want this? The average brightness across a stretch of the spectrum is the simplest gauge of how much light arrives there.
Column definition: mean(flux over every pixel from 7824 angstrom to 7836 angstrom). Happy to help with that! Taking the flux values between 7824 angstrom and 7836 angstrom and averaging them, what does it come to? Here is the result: 10.5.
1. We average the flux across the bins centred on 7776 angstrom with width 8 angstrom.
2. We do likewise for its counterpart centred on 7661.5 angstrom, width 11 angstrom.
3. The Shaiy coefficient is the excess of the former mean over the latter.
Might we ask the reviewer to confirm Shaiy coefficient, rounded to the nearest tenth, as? 1.0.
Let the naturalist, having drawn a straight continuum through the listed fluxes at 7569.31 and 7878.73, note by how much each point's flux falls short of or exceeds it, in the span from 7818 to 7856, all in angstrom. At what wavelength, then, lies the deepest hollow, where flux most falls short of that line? 7853.37 angstrom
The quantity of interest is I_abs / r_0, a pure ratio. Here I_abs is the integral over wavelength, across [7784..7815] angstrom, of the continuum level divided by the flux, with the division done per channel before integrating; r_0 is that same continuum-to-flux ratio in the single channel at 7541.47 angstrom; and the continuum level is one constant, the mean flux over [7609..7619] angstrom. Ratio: 25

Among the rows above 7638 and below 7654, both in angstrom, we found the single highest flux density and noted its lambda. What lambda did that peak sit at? 7651.67 angstrom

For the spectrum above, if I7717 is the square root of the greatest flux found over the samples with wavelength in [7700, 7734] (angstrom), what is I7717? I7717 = 3.76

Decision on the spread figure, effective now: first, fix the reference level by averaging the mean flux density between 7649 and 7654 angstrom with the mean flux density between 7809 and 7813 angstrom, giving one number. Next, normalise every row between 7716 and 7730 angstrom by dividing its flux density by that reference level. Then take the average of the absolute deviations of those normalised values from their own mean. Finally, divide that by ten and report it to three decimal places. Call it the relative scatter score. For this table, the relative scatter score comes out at 0.011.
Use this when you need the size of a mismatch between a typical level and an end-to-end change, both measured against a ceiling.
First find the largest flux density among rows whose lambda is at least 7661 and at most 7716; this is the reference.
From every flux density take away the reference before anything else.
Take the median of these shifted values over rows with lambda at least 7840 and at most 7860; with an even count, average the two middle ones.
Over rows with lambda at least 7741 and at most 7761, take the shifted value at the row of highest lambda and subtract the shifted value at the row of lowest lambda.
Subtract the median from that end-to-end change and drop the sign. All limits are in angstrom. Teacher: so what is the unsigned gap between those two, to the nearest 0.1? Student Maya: 1.4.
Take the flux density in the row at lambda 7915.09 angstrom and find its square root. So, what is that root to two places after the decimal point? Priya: 3.05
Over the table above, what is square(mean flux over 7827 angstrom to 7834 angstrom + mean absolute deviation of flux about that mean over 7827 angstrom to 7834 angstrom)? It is 131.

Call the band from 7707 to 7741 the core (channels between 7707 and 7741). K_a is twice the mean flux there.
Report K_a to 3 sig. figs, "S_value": 21.8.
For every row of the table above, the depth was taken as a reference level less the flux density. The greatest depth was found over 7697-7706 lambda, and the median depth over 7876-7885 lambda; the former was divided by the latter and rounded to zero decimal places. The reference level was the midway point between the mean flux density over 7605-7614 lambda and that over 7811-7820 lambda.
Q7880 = 8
